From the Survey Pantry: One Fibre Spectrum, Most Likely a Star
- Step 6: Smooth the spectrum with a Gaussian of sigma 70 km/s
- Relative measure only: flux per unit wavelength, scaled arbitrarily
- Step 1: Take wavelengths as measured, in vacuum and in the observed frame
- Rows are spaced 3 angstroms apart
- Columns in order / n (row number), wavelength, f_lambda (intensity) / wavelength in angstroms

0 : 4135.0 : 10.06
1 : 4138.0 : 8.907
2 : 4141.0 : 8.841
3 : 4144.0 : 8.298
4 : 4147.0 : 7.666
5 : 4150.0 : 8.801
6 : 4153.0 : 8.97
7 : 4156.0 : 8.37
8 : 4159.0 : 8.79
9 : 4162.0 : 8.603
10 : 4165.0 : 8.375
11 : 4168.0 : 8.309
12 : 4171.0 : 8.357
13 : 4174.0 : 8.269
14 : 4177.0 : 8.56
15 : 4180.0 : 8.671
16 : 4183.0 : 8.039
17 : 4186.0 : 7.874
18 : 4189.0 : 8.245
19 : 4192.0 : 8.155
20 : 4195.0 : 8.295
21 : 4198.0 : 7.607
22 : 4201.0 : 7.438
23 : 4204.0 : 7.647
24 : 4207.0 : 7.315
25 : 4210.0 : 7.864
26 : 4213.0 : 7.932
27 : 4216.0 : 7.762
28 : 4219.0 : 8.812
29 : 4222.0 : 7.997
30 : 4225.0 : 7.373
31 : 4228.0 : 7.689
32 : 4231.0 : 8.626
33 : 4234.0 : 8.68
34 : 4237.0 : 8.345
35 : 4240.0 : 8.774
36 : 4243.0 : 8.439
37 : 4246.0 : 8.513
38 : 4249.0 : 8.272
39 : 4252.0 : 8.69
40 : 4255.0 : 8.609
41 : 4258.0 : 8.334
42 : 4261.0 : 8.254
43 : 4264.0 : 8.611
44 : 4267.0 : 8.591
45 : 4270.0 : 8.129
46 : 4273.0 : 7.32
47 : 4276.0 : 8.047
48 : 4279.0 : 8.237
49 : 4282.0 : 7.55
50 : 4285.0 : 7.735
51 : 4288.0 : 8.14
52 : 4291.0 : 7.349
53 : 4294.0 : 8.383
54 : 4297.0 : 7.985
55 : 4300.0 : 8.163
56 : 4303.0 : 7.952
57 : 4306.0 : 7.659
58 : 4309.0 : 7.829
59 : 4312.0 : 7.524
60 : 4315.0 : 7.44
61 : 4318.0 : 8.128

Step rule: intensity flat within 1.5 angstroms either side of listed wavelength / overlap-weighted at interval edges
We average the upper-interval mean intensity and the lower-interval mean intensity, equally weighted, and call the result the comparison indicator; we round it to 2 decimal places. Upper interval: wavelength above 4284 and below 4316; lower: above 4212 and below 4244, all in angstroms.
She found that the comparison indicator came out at 8.03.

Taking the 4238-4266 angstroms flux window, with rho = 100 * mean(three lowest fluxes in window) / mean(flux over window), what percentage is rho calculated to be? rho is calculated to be 97.5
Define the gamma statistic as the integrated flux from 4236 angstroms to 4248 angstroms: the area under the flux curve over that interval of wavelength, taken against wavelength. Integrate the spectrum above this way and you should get 102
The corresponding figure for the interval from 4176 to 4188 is 99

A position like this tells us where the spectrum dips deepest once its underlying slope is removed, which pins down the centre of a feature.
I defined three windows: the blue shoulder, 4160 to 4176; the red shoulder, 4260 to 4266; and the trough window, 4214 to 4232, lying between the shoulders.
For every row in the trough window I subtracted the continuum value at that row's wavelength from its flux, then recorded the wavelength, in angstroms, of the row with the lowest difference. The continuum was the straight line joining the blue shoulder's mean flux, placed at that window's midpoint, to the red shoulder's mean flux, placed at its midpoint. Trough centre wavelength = 4225.0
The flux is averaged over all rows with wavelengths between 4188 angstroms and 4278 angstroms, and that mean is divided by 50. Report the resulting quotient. 0.163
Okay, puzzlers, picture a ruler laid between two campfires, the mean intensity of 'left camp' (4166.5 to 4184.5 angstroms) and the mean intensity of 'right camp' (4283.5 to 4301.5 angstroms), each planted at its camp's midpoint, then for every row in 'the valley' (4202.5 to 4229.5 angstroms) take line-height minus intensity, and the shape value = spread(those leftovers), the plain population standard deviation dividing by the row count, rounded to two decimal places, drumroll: 0.42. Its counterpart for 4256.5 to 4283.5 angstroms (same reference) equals 0.39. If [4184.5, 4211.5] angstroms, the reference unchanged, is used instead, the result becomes 0.32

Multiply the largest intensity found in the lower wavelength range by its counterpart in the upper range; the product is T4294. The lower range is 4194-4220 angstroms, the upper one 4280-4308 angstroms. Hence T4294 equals 73.9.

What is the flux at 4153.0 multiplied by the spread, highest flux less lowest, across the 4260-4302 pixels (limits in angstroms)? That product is 12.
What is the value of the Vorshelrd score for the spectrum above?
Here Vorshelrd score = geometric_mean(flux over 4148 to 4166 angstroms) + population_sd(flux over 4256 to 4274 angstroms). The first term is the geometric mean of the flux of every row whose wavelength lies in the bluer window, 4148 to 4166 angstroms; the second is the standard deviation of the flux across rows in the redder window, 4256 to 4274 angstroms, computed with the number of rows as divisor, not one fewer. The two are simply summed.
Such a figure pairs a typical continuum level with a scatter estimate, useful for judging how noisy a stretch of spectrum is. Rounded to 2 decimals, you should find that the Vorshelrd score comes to 9.08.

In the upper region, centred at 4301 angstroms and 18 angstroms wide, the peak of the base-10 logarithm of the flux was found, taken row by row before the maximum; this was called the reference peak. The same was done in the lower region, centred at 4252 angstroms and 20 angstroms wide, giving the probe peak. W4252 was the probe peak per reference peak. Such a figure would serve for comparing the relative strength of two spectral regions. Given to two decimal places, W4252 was 1.02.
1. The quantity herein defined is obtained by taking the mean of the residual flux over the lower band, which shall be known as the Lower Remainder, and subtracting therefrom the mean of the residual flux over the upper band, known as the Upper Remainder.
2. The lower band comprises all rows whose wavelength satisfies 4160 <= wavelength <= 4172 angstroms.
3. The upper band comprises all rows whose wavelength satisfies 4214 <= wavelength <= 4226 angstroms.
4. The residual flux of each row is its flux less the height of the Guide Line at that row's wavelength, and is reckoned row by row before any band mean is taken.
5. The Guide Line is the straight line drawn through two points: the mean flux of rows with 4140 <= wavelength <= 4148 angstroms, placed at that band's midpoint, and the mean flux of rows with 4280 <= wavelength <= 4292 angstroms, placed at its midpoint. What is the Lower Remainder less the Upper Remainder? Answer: 0.21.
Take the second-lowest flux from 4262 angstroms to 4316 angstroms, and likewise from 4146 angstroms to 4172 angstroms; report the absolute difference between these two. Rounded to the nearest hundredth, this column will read 0.96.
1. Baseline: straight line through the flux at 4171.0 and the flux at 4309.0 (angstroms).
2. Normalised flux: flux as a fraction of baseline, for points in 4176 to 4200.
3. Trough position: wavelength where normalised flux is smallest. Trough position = 4198.0 angstroms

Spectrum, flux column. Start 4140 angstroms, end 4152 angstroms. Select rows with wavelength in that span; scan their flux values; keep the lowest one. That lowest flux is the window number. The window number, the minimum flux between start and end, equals 7.666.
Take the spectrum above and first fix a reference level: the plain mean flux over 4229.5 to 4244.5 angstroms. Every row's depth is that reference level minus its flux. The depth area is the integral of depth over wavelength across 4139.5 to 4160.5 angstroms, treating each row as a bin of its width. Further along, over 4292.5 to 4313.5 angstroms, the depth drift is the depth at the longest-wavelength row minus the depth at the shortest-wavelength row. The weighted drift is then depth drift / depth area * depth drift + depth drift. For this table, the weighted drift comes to 1.8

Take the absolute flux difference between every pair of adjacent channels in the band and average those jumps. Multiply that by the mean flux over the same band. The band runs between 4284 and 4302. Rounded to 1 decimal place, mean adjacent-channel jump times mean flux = 4.5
